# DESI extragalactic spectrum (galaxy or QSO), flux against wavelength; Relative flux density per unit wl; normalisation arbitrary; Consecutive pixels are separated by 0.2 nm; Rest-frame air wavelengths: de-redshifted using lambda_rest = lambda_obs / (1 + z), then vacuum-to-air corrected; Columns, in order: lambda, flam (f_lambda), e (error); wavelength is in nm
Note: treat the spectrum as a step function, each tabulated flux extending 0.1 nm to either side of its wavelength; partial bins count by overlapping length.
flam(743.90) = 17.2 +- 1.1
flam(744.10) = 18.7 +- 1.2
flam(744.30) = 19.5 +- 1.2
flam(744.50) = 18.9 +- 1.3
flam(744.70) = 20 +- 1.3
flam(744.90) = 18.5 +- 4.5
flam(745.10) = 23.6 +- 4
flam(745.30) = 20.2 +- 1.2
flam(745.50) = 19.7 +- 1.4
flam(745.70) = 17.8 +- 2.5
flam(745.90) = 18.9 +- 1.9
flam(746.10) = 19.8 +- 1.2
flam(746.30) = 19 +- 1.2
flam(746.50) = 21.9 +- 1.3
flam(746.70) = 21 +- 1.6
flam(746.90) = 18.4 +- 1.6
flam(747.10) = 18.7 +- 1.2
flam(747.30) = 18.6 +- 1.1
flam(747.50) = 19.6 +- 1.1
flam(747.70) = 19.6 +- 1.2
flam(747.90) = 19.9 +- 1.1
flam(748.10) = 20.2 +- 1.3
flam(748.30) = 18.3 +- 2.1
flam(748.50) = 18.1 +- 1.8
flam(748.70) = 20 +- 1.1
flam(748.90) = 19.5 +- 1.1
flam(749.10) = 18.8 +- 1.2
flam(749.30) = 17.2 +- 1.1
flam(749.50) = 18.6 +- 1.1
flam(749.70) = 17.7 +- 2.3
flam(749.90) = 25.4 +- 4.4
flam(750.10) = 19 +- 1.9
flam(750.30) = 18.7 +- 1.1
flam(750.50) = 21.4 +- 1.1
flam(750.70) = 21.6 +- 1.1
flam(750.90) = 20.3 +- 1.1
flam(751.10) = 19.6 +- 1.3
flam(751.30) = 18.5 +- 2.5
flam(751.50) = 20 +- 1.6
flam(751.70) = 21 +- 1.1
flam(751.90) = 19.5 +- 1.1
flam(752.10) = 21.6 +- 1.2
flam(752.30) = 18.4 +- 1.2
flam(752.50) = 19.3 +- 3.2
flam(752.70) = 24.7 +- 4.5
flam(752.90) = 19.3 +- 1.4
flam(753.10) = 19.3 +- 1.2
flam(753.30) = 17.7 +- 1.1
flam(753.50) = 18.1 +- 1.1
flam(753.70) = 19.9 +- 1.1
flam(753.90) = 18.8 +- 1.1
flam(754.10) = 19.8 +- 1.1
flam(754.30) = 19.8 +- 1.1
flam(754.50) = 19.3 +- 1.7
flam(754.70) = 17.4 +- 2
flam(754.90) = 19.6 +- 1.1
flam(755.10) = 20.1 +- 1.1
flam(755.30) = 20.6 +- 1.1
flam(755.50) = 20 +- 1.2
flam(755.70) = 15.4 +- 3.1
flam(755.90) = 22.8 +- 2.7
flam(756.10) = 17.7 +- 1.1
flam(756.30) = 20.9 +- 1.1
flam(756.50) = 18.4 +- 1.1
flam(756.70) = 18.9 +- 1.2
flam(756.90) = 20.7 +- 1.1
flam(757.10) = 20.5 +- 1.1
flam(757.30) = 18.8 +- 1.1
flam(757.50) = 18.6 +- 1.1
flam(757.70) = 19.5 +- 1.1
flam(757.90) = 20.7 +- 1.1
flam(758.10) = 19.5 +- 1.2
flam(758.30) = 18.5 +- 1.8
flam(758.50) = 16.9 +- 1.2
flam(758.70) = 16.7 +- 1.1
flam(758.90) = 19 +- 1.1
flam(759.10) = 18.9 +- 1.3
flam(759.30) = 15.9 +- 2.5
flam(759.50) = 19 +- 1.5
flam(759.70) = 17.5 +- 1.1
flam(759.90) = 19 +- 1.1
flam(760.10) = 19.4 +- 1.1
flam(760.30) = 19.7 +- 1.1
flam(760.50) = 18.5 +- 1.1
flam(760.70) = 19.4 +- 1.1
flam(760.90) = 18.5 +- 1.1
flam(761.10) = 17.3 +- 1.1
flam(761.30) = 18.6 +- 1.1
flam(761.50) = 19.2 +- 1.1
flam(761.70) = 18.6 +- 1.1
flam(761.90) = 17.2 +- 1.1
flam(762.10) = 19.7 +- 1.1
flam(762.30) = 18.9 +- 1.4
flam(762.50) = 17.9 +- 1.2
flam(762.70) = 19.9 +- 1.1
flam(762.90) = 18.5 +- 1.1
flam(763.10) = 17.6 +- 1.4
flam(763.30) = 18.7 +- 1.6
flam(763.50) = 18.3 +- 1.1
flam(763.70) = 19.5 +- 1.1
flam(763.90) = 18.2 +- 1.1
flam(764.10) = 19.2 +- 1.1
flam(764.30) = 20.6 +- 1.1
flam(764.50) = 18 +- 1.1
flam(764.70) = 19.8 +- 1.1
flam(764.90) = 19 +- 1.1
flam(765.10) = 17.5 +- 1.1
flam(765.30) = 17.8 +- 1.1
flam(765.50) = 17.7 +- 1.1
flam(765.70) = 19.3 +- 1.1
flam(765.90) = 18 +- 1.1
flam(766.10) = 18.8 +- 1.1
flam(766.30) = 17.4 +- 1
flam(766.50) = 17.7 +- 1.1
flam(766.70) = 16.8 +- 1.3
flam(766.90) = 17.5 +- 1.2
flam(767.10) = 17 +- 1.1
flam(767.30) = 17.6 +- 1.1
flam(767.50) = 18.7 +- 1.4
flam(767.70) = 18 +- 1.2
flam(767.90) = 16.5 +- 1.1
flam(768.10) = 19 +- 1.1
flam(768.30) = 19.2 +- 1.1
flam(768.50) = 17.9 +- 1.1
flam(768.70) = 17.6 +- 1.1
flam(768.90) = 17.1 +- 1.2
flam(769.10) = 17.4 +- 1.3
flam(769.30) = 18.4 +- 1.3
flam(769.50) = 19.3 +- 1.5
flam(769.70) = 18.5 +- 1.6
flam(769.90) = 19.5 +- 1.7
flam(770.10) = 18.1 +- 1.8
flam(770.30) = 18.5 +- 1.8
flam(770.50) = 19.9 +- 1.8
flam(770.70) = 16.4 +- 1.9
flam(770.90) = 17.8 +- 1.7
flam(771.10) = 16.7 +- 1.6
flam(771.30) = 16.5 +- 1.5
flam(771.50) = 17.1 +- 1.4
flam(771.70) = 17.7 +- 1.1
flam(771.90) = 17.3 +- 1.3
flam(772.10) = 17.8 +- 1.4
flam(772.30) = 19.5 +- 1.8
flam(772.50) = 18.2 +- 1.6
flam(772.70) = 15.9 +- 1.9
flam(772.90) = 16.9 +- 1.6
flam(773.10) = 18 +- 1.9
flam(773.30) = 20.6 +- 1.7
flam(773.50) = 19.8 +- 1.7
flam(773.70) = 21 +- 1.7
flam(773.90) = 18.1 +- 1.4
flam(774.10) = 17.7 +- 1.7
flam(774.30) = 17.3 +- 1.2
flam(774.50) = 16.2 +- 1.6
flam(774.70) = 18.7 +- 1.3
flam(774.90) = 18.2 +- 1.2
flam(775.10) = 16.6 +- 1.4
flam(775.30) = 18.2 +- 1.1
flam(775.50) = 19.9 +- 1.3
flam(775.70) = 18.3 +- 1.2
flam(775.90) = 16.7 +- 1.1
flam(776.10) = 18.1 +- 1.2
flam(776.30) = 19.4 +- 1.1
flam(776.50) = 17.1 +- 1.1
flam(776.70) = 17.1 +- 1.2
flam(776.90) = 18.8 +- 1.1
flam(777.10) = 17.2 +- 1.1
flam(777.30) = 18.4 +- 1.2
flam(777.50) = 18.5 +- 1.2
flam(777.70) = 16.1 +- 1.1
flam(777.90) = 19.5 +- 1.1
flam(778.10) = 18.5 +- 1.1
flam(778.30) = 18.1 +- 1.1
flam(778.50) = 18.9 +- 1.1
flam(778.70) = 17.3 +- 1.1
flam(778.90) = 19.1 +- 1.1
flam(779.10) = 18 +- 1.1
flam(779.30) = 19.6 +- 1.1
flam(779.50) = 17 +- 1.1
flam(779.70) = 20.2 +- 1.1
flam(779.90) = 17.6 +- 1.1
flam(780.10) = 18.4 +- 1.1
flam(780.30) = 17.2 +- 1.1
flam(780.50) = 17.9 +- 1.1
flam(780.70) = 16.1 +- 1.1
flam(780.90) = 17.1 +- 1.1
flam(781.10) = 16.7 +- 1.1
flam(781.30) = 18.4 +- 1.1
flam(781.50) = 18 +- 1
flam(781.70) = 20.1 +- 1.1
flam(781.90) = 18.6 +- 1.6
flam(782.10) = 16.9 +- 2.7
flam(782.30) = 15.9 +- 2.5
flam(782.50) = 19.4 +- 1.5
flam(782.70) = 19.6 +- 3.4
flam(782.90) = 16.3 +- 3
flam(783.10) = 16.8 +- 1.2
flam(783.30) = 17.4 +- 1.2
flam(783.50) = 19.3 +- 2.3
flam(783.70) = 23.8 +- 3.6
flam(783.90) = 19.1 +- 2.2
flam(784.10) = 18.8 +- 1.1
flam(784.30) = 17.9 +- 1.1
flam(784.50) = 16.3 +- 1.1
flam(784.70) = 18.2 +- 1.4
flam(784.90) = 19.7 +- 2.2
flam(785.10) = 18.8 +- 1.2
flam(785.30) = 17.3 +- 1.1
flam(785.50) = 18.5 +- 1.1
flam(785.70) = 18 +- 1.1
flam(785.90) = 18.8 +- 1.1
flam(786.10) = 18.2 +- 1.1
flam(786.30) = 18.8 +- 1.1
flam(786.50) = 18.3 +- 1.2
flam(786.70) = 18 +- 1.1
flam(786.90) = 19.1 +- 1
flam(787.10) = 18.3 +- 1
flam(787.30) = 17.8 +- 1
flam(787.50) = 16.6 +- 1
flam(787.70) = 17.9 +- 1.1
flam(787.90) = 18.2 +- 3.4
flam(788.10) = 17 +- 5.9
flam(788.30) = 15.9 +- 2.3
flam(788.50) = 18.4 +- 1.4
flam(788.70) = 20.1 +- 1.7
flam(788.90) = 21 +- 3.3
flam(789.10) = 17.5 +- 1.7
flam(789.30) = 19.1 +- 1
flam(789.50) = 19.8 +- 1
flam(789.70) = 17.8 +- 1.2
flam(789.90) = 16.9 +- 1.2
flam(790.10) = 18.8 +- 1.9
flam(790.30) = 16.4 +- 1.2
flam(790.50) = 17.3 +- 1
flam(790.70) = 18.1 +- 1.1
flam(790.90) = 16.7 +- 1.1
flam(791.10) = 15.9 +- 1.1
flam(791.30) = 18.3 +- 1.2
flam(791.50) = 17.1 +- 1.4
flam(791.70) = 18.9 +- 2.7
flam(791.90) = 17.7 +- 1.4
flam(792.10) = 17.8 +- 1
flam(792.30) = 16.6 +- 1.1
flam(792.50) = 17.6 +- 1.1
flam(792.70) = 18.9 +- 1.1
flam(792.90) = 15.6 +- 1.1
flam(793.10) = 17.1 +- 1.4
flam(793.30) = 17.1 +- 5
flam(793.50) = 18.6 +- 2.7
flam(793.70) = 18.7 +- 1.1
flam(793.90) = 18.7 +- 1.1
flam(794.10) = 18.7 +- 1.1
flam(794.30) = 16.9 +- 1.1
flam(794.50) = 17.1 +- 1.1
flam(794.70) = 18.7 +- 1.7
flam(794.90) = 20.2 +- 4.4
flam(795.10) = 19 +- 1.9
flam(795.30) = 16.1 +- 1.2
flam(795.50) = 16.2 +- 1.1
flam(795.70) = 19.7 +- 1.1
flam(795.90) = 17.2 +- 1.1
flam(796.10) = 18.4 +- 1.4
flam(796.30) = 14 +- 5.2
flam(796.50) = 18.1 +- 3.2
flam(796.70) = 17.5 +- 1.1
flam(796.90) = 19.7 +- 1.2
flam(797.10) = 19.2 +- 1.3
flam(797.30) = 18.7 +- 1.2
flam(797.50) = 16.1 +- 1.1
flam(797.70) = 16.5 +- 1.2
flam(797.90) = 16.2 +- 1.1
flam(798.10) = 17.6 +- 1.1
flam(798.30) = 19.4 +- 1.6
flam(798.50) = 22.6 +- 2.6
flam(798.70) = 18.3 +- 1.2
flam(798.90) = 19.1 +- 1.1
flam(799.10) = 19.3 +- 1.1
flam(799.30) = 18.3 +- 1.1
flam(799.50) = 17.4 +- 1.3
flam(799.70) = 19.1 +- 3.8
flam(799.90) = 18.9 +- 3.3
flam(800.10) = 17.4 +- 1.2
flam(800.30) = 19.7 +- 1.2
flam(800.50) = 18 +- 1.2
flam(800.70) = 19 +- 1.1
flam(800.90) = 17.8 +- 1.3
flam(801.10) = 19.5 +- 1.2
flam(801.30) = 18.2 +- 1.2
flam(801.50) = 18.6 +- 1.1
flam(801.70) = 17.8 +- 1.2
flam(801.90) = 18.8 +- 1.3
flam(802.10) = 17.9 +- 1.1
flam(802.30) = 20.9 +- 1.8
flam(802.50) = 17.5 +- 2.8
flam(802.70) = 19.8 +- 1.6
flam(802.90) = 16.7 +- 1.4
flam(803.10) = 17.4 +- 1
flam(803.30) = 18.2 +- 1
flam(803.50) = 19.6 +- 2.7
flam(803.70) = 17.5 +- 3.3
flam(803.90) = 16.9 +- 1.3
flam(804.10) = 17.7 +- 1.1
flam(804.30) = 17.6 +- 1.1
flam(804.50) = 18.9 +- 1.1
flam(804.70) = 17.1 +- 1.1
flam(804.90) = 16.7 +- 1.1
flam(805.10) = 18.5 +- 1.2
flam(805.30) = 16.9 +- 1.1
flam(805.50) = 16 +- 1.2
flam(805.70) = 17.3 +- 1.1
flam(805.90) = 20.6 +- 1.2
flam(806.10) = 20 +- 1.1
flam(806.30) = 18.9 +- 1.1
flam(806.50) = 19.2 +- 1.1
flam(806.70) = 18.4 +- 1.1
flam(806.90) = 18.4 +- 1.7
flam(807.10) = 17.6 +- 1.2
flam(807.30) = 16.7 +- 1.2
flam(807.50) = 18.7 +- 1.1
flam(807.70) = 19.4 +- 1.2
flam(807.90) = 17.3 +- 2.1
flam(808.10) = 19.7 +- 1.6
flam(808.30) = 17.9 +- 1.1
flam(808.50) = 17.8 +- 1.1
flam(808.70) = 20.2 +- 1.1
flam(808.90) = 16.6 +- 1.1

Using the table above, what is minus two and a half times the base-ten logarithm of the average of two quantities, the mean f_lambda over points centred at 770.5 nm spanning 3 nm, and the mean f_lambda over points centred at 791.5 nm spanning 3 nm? -3.120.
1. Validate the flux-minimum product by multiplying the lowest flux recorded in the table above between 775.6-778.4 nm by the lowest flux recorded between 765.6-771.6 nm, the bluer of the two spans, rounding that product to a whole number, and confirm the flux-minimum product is 264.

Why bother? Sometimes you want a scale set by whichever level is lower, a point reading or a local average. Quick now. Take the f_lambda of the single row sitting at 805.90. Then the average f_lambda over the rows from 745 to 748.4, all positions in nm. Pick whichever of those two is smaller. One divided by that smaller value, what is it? 0.051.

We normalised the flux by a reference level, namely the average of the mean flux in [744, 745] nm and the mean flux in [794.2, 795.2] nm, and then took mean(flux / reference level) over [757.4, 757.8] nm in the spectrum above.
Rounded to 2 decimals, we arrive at 1.02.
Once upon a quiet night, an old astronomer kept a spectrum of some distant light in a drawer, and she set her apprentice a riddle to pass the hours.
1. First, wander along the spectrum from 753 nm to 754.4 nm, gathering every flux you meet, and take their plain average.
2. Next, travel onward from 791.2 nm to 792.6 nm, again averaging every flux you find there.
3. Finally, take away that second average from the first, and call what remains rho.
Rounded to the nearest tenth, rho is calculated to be 1.3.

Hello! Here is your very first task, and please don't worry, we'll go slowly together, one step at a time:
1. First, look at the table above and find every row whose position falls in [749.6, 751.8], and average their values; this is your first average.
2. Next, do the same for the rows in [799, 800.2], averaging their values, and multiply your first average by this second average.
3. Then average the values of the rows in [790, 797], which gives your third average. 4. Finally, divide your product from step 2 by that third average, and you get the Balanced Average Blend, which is 21.1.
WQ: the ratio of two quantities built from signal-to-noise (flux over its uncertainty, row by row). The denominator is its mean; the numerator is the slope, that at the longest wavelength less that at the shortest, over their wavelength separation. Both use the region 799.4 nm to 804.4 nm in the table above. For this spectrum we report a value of 0.041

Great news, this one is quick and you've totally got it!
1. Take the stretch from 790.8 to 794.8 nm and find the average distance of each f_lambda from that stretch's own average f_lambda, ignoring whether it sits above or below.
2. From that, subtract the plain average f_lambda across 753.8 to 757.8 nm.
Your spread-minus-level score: -18.5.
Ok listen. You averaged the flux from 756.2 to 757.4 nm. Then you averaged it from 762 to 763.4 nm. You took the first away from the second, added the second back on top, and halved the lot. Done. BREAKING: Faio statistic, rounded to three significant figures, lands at 8.89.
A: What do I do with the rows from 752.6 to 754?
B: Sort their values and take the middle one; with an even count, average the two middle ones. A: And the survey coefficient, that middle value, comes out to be 19.3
